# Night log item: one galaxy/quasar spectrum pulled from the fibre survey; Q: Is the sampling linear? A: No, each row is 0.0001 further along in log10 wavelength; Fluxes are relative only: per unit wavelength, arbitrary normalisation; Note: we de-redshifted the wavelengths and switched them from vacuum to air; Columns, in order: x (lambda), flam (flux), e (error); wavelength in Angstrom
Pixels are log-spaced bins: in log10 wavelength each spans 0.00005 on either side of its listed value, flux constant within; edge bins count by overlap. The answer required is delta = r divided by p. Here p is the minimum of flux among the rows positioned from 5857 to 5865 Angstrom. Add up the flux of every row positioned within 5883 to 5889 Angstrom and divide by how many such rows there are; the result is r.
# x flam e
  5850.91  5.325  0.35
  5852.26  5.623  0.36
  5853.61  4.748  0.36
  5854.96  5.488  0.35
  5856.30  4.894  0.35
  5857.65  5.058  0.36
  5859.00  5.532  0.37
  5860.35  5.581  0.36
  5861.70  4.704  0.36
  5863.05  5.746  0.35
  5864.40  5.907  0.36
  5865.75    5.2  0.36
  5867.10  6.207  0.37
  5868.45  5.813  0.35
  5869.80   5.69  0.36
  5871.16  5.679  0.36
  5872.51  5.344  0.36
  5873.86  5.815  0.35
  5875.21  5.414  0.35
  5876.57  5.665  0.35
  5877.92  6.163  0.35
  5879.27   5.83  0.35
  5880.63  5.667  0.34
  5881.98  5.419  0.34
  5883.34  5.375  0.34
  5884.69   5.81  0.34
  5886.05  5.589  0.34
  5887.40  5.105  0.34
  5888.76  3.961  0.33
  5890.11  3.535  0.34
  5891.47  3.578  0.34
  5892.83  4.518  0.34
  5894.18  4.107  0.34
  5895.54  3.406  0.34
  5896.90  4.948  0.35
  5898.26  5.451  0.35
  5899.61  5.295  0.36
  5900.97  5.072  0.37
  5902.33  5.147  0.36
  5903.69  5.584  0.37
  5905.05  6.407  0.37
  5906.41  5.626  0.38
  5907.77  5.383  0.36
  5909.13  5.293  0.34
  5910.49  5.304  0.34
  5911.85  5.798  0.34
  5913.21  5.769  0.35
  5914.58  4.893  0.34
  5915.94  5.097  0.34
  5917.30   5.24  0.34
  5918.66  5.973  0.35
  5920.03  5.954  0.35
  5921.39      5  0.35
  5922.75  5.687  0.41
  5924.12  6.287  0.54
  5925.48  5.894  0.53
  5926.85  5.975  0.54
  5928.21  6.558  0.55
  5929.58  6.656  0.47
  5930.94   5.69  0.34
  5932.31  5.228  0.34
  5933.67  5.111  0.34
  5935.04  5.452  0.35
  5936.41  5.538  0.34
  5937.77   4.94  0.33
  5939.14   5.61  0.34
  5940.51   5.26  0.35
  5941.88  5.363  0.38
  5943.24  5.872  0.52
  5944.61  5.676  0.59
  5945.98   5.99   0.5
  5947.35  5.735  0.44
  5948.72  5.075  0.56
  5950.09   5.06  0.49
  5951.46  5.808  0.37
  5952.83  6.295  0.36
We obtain 1.10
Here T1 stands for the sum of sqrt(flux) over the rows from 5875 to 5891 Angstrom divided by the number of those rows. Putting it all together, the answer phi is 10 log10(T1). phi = 3.61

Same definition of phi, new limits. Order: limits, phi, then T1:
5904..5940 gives 3.75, 2.37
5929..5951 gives 3.71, 2.35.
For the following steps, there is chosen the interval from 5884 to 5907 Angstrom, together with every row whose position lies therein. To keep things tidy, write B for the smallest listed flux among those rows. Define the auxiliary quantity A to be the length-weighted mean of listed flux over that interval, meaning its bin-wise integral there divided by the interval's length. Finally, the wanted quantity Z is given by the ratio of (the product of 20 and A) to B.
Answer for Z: 28.7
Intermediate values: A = 4.89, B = 3.406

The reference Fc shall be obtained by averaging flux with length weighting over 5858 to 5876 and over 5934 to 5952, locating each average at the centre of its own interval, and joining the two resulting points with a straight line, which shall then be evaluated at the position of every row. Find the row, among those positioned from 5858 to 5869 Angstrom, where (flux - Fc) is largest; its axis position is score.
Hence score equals 5867.10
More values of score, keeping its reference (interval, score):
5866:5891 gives 5867.10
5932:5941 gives 5939.14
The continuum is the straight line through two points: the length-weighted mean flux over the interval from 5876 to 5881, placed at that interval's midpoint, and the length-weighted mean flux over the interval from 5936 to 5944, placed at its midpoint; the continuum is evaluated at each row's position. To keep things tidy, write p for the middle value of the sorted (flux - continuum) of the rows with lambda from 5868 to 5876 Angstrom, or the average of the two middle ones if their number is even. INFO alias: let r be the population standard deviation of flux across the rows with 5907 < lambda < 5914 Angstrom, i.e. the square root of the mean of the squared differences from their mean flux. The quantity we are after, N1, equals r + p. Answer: 0.0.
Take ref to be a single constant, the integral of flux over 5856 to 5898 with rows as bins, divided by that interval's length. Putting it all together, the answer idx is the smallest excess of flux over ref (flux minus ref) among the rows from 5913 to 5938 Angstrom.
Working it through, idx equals -0.31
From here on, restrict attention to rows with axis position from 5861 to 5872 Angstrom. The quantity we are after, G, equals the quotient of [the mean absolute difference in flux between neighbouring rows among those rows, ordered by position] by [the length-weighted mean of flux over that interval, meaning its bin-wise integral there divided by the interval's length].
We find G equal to 0.088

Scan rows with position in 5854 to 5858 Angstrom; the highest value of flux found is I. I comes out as 5.488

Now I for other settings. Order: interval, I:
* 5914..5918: 5.24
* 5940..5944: 5.872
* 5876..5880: 6.163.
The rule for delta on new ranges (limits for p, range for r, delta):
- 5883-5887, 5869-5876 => 1.04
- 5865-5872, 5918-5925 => 1.11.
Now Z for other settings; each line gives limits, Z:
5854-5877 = 23.4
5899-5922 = 22.3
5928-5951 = 22.5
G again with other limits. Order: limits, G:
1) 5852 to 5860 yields 0.109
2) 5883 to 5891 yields 0.112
